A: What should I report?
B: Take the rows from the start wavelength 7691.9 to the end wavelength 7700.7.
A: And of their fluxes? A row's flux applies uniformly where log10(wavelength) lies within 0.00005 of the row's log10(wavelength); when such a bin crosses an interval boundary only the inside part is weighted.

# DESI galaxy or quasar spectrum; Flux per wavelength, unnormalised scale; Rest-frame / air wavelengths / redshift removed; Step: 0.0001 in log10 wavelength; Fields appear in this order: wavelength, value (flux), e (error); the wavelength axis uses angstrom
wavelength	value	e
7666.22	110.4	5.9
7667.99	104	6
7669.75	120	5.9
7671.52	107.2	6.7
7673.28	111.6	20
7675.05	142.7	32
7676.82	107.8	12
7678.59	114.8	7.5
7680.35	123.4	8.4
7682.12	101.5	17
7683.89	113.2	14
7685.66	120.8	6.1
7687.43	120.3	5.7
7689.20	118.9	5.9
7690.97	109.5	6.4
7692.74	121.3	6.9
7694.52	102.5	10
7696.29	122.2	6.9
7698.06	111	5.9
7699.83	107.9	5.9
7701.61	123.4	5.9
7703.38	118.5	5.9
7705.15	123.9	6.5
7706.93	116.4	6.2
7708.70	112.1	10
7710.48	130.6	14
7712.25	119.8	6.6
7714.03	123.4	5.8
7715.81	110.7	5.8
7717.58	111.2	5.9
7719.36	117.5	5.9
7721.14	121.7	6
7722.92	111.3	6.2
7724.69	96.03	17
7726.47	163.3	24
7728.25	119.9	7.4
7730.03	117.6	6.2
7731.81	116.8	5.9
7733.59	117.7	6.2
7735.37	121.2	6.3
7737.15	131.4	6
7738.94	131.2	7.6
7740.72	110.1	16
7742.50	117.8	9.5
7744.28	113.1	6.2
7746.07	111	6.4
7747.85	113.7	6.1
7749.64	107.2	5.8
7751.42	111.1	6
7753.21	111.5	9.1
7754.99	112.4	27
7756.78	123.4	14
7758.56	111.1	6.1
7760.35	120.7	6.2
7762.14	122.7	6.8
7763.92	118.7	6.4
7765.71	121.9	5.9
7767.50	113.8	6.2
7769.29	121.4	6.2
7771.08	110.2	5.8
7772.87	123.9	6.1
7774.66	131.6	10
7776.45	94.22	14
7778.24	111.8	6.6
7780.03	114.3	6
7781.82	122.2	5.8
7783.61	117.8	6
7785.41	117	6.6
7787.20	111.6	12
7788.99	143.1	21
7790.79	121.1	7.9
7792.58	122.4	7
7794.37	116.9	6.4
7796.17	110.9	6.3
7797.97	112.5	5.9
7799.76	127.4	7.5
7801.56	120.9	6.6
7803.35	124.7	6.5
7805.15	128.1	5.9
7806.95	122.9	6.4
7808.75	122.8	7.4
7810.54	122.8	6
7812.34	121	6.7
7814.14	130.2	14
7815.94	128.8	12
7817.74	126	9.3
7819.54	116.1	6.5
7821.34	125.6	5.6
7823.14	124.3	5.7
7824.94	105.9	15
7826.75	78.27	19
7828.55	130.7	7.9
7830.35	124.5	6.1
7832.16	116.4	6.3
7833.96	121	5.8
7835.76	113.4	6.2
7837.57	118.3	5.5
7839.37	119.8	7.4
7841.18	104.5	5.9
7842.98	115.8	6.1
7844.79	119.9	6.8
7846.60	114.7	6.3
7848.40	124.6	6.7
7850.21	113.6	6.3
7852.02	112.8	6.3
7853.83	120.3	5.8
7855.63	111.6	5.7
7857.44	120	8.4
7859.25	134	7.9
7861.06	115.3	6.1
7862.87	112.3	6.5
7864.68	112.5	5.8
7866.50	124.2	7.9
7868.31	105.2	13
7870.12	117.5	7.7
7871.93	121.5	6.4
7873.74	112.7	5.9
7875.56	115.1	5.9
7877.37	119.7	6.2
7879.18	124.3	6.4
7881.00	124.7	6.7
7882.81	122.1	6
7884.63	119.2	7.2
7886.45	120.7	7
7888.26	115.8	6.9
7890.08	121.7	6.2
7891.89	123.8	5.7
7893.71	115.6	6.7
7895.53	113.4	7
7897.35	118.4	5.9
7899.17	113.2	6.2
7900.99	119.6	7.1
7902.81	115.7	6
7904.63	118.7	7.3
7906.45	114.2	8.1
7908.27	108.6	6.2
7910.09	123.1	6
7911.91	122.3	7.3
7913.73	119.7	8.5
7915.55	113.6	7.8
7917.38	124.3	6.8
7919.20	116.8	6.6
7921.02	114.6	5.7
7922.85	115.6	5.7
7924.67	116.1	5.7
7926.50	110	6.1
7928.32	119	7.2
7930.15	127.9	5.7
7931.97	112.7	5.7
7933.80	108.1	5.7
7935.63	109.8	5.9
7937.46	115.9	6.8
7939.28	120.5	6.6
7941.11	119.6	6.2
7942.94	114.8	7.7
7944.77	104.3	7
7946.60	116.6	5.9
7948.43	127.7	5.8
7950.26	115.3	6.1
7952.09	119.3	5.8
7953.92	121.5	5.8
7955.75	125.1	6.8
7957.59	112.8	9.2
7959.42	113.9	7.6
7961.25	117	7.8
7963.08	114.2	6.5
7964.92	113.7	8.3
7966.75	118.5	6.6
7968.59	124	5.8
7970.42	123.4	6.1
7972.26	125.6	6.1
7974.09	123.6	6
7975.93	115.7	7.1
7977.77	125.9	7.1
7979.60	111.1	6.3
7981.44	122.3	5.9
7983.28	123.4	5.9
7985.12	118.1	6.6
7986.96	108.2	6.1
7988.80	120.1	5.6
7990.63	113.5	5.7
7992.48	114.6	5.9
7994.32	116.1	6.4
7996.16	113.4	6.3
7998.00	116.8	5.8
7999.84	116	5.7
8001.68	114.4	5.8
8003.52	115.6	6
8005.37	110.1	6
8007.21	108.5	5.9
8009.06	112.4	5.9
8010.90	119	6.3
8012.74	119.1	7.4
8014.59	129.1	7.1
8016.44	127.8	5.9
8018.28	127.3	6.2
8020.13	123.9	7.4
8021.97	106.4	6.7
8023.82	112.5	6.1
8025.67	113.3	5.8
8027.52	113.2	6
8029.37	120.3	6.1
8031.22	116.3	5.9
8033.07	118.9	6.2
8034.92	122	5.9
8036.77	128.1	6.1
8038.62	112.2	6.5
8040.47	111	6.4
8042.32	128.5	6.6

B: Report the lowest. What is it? 102.5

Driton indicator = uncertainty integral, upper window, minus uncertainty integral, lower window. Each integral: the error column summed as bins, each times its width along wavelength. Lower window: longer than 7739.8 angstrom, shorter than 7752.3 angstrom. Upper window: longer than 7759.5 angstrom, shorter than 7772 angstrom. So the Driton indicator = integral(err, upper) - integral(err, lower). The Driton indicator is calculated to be -22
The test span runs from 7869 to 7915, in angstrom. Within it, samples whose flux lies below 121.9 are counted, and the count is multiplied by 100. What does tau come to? 1900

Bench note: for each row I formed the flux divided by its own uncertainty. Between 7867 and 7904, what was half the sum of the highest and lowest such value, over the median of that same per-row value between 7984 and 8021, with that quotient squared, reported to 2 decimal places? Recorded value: 0.62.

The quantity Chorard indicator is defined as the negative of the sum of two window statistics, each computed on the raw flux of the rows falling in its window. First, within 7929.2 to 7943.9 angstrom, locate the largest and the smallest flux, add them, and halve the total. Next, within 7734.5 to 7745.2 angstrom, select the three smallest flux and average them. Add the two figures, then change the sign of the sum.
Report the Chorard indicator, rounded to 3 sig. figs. -232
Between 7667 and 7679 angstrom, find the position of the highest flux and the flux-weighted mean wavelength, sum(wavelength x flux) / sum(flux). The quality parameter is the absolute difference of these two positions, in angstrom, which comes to 1.7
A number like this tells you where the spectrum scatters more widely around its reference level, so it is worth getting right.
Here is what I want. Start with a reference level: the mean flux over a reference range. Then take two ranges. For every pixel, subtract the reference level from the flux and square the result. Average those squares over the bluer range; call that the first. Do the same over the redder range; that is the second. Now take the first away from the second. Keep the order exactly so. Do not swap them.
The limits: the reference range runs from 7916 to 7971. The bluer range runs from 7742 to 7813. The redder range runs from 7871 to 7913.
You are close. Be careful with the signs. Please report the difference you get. -44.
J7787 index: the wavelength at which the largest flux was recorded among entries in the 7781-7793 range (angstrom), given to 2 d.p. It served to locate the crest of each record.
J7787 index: 7788.99 angstrom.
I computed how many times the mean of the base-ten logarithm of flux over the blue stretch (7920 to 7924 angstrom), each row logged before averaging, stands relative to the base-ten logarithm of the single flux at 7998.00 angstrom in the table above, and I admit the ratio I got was 1.00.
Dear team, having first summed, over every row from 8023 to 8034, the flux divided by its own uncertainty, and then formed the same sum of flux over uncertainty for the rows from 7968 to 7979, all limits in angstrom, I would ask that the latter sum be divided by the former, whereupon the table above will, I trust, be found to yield 1.01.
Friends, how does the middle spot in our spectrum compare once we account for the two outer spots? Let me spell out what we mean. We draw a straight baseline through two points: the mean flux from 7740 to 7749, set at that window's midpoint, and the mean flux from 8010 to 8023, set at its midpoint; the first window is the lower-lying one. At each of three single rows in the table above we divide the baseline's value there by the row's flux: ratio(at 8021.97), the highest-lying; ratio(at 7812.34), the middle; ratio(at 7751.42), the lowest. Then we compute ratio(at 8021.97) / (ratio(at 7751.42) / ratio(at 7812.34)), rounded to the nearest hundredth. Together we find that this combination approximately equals 1.07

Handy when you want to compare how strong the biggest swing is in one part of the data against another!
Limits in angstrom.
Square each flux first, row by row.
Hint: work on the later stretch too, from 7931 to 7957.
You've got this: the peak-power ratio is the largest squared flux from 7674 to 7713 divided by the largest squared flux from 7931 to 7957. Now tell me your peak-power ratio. 1.25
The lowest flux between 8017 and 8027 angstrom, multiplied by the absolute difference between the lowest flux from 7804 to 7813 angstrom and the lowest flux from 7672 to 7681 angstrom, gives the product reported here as 1404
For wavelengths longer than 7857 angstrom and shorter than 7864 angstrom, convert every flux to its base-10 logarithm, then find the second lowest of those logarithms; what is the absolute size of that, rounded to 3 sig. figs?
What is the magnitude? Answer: 2.06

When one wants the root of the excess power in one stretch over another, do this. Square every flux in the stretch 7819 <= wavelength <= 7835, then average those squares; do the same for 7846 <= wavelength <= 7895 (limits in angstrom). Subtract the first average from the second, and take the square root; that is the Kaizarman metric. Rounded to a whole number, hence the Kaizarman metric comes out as 20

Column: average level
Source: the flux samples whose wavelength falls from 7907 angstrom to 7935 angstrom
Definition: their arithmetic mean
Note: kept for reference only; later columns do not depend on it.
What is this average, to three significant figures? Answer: 117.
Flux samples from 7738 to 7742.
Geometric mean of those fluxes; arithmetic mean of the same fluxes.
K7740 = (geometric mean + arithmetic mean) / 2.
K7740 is 120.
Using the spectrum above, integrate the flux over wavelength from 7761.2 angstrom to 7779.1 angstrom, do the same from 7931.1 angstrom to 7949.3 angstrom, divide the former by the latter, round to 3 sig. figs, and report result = 1.00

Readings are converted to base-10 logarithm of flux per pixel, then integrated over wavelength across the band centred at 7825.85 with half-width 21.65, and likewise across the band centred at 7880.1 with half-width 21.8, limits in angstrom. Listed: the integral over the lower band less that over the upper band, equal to -0.6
